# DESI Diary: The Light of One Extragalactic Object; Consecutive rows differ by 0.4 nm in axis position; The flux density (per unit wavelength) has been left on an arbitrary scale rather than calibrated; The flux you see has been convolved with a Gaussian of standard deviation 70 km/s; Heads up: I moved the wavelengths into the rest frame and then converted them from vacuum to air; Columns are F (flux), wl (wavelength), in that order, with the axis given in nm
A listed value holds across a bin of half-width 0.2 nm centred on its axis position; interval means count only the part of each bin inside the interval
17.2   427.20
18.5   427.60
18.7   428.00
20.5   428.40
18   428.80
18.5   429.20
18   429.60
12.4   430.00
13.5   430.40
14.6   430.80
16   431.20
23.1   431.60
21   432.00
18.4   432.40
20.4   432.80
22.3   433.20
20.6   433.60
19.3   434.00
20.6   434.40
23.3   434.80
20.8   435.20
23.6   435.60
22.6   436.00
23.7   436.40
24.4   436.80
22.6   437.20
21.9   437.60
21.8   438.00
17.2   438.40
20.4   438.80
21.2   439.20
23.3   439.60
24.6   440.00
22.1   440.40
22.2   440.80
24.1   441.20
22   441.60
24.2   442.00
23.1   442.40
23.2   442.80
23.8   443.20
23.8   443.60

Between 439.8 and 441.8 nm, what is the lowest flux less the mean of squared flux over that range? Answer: -508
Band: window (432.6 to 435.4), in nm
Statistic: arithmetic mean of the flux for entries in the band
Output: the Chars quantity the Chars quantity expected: 21.0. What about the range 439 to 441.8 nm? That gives 22.8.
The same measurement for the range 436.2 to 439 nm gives 21.7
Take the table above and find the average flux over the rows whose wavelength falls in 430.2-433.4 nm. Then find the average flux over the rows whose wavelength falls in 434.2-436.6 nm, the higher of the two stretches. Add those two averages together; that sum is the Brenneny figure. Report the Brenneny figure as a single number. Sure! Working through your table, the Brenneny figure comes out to 41.1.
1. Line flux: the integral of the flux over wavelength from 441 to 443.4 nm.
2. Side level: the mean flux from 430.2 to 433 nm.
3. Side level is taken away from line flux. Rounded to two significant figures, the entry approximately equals 38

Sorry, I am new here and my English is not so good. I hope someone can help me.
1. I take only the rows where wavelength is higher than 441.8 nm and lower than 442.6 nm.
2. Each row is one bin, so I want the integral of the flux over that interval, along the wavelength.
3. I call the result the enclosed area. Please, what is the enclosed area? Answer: 19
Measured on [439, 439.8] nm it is 18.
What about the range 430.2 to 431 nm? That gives 11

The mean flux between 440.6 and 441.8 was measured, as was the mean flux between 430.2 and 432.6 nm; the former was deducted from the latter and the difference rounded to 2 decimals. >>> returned -5.00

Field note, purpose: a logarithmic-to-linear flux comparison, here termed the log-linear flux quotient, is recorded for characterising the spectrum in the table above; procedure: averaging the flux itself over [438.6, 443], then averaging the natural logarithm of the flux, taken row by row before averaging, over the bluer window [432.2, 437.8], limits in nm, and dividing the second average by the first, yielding 0.135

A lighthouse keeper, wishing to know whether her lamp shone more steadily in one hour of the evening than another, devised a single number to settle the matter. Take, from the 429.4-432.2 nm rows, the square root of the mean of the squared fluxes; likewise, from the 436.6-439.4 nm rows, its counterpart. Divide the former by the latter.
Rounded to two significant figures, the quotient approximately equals 0.81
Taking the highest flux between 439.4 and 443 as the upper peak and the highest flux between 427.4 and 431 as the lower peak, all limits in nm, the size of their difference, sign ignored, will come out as 4.1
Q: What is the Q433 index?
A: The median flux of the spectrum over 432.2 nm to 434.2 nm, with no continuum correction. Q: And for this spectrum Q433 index 20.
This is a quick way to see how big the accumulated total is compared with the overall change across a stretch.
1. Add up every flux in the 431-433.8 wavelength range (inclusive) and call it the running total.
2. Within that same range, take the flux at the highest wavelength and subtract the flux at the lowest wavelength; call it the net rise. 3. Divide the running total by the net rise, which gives 31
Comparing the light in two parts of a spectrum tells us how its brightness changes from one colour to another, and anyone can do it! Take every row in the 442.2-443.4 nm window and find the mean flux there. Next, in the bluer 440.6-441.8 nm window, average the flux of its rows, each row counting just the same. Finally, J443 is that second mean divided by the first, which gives 0.97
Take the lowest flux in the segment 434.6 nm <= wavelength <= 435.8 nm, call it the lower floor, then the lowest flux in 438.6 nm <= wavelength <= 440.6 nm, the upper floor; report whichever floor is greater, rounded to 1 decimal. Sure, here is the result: 20.8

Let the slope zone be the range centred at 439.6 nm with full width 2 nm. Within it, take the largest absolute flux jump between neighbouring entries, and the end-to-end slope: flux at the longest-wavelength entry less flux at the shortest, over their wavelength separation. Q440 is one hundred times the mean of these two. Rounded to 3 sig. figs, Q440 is 178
